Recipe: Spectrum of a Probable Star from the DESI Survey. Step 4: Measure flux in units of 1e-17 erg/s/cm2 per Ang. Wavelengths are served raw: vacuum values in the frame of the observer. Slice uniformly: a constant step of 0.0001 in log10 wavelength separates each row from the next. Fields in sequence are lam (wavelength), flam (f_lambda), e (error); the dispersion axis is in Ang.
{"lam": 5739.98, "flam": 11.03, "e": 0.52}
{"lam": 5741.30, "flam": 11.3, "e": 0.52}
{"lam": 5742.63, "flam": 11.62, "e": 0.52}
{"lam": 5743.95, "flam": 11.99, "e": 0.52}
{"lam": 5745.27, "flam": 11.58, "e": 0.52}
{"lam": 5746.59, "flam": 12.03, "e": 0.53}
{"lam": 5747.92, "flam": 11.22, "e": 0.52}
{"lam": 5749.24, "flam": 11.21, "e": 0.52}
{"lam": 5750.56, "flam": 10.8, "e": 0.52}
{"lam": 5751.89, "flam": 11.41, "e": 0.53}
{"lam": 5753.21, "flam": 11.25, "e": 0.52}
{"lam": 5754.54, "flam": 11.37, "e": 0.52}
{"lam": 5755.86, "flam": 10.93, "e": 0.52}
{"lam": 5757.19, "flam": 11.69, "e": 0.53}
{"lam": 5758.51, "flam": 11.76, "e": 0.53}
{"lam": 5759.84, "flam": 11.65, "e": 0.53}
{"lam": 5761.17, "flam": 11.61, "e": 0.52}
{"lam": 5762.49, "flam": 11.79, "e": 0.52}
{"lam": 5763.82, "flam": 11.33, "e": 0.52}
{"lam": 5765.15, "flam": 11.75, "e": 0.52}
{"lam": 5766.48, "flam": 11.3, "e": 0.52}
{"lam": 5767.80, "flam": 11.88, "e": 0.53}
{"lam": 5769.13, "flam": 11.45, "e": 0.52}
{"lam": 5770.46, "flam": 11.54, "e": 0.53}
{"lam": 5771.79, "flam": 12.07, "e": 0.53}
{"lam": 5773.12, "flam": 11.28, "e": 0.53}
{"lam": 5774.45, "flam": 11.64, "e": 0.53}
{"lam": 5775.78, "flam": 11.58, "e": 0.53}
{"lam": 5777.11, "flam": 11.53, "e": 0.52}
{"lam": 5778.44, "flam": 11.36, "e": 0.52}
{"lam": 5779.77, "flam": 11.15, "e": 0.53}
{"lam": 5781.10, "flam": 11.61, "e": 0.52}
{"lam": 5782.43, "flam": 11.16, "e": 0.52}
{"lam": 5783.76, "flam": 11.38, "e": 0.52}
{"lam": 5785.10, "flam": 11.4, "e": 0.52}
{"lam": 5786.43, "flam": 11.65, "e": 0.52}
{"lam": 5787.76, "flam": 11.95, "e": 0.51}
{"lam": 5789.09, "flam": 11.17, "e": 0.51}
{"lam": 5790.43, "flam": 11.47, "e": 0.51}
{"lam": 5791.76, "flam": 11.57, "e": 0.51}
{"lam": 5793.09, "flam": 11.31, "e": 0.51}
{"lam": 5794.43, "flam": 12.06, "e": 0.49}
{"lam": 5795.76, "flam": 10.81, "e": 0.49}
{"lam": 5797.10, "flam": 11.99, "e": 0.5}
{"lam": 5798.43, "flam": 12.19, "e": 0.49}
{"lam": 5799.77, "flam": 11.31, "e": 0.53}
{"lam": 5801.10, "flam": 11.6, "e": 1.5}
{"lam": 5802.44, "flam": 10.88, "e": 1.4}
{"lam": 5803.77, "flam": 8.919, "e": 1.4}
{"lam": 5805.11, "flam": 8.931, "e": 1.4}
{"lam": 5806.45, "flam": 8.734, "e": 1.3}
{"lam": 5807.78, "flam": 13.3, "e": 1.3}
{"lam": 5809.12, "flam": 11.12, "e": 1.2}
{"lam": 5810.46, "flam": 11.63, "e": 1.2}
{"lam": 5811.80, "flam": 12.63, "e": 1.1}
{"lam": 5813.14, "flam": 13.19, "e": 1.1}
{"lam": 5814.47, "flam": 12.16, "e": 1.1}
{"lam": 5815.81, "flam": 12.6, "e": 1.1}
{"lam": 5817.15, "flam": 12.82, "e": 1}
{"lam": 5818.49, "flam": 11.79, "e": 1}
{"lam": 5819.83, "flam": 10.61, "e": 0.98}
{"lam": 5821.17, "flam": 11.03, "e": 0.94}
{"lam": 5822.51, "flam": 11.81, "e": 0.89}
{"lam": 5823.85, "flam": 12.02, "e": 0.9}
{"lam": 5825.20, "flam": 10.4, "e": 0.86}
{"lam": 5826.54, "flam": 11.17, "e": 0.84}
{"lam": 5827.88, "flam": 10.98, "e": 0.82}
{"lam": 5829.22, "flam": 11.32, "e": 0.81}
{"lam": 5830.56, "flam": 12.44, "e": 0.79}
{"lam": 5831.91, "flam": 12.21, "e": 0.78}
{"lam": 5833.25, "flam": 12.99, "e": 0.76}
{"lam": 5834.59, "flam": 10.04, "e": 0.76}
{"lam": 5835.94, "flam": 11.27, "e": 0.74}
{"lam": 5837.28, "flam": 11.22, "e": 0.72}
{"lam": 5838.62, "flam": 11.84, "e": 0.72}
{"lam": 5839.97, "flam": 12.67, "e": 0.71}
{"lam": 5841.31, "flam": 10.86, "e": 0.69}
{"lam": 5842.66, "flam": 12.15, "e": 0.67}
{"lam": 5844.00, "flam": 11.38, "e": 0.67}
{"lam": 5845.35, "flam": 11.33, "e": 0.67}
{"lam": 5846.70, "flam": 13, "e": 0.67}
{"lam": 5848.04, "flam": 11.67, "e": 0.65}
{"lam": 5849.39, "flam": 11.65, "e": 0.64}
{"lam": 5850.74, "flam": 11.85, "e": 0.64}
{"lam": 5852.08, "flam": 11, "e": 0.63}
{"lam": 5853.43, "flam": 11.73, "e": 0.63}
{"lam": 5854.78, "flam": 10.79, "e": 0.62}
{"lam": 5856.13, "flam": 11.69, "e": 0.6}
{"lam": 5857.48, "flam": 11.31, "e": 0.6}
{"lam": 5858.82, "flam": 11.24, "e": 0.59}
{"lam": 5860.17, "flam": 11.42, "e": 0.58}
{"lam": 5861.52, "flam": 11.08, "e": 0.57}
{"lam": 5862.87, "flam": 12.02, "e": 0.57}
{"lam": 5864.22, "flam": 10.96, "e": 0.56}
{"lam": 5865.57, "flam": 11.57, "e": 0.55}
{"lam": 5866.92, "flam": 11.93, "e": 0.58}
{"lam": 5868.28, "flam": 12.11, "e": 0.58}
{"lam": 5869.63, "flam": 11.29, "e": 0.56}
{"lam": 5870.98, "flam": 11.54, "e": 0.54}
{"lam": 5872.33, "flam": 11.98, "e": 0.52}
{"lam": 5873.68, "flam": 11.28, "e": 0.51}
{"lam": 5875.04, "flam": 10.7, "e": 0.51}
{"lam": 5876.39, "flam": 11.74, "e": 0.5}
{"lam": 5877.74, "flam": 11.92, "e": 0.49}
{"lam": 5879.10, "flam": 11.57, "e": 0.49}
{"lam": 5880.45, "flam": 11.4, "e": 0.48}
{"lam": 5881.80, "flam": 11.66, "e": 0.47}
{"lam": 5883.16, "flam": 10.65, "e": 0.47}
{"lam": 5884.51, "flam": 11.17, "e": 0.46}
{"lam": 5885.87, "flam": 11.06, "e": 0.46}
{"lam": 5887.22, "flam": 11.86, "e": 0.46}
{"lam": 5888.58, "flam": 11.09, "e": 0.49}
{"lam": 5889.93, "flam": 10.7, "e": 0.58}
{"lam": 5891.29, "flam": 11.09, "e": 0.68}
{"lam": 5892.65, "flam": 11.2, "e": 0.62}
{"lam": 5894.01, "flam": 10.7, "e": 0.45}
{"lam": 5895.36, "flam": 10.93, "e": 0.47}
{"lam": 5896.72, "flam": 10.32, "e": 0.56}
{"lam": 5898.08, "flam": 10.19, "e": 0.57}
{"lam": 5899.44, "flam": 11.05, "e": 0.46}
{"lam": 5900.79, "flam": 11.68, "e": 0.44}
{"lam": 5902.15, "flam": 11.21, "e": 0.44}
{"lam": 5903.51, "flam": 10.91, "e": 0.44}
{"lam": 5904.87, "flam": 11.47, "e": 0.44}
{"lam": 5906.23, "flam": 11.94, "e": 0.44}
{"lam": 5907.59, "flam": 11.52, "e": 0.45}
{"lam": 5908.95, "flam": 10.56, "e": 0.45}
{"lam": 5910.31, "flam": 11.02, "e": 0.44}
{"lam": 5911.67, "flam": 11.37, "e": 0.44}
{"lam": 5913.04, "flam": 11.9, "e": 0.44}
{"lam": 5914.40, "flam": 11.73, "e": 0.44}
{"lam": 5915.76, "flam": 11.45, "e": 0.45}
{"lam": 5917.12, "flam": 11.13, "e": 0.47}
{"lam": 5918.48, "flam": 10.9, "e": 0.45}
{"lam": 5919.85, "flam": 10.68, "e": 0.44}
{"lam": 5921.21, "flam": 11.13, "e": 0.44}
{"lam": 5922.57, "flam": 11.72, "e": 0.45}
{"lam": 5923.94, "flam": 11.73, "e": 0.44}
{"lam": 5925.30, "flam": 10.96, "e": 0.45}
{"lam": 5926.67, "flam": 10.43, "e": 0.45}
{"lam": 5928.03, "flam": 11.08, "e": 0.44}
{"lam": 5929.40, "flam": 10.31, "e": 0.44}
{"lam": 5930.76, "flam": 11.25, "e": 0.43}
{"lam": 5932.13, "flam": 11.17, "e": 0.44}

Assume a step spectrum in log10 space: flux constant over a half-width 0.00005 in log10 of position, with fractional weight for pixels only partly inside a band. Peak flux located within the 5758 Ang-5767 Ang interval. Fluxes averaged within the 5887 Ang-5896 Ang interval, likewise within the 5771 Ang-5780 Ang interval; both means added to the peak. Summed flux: 34.4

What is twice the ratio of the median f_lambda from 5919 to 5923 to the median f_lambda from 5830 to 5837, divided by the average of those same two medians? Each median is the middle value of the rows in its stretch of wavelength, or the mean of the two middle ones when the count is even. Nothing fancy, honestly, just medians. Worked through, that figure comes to 0.156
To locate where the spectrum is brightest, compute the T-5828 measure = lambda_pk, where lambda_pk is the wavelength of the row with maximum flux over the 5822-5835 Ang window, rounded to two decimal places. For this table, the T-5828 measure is 5833.25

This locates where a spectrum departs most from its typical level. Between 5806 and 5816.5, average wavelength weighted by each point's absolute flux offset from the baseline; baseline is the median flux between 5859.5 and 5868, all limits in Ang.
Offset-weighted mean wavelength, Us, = 5810.3 Ang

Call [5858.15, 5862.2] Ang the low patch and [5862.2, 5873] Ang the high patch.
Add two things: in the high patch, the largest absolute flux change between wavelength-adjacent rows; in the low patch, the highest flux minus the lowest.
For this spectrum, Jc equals 1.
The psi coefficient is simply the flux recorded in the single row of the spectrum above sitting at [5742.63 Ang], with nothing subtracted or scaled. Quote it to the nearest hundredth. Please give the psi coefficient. 11.62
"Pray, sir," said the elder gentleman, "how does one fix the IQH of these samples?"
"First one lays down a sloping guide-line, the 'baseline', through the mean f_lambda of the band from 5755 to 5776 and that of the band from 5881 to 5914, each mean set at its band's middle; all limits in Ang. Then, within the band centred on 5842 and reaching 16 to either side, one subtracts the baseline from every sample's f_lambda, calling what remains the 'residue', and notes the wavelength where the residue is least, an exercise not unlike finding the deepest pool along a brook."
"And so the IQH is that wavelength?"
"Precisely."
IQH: 5834.59 Ang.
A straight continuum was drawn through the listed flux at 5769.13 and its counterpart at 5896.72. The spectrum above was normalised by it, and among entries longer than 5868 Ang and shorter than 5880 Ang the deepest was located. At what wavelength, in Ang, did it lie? 5875.04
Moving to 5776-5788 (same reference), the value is 5779.77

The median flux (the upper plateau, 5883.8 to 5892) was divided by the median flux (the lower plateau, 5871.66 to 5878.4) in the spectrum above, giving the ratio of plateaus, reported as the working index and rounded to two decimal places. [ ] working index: 0.94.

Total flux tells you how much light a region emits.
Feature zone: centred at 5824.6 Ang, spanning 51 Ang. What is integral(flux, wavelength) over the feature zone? 587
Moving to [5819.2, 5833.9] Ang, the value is 170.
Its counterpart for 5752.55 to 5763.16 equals 122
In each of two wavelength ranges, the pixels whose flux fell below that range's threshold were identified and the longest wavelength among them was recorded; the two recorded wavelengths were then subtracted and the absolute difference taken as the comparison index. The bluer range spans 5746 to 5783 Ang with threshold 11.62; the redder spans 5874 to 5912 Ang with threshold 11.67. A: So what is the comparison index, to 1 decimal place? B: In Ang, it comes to 129.2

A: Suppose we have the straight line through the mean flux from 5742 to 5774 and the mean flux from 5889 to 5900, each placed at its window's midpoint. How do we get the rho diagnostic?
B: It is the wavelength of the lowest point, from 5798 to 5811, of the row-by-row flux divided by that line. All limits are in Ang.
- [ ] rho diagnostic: 5806.45 Ang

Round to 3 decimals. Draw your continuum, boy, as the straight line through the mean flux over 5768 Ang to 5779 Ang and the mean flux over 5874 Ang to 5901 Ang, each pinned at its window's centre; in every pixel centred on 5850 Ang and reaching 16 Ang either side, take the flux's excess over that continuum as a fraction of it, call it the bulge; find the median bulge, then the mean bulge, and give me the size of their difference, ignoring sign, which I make 0.007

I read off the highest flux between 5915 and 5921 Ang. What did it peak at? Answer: 11.45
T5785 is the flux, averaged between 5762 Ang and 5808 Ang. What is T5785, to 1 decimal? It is 11.3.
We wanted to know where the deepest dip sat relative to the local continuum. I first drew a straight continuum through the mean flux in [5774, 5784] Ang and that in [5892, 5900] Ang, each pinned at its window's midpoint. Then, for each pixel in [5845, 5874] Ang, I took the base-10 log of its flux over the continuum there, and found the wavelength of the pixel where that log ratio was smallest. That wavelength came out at 5854.78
